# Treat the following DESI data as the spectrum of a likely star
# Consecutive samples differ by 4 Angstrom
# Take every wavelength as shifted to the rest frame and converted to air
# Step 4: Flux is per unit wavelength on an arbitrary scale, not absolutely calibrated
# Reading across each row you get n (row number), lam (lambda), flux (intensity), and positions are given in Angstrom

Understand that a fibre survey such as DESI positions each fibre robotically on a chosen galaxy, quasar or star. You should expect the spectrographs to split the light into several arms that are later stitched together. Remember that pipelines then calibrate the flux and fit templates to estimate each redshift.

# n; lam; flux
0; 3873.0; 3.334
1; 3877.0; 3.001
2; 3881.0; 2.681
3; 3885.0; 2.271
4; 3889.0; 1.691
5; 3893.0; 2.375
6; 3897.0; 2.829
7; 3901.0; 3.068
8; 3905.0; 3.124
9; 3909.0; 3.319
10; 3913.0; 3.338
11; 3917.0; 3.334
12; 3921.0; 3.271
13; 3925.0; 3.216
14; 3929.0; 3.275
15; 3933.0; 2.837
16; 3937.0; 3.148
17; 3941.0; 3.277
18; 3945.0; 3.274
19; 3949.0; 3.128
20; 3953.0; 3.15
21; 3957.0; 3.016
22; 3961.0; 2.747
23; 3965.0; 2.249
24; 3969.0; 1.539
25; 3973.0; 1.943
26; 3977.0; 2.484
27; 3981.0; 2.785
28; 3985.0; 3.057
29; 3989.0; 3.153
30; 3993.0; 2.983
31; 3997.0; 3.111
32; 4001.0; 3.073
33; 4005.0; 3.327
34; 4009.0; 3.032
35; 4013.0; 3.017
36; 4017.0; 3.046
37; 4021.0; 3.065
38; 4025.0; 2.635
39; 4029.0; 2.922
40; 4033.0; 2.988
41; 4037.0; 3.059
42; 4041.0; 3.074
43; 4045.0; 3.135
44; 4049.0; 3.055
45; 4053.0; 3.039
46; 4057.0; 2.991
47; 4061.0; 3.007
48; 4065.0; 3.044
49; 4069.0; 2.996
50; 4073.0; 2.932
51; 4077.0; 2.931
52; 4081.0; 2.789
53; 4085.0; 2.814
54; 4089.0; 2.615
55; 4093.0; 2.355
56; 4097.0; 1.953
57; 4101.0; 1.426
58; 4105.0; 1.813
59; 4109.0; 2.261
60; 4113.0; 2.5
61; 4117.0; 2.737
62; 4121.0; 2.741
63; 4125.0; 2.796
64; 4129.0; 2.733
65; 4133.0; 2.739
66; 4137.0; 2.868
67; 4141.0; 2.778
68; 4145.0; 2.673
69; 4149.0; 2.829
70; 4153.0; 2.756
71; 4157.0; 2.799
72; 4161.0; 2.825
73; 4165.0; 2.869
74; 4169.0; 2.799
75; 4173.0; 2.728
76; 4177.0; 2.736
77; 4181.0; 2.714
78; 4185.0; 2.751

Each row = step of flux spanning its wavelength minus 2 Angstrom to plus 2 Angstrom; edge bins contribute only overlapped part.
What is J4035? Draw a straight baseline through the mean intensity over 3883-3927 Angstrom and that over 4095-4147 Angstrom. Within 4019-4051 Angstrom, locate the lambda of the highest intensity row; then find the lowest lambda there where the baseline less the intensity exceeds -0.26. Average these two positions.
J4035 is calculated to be 4035 Angstrom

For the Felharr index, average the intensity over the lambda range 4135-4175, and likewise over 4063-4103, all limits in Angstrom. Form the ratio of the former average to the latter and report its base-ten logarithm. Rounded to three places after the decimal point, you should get 0.033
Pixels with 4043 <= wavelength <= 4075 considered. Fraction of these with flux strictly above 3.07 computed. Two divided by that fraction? 16.0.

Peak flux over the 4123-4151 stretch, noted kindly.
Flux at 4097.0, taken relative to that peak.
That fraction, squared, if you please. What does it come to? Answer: 0.5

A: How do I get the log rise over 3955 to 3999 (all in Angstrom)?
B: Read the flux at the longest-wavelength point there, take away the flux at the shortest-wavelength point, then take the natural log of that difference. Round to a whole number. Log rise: -2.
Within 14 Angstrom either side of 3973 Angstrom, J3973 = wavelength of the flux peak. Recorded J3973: 3985.0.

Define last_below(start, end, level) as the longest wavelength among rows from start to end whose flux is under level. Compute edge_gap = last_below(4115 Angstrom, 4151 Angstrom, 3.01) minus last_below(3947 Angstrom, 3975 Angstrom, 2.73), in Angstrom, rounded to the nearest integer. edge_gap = 176 Angstrom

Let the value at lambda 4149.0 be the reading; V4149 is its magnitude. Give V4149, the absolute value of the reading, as 2.83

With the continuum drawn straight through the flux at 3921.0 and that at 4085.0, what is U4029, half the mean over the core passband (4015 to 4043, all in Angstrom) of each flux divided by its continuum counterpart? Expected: 0.500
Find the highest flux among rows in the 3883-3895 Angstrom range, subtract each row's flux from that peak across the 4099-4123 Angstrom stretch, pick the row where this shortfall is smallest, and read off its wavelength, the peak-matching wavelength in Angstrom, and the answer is 4121.0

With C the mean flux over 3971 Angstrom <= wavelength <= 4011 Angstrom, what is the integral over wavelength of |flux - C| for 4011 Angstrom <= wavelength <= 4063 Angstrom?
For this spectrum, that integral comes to 7.7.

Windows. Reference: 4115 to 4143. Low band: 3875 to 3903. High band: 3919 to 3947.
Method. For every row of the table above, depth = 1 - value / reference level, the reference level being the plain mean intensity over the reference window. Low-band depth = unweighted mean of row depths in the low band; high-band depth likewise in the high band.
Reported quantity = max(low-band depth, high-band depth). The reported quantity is 0.076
